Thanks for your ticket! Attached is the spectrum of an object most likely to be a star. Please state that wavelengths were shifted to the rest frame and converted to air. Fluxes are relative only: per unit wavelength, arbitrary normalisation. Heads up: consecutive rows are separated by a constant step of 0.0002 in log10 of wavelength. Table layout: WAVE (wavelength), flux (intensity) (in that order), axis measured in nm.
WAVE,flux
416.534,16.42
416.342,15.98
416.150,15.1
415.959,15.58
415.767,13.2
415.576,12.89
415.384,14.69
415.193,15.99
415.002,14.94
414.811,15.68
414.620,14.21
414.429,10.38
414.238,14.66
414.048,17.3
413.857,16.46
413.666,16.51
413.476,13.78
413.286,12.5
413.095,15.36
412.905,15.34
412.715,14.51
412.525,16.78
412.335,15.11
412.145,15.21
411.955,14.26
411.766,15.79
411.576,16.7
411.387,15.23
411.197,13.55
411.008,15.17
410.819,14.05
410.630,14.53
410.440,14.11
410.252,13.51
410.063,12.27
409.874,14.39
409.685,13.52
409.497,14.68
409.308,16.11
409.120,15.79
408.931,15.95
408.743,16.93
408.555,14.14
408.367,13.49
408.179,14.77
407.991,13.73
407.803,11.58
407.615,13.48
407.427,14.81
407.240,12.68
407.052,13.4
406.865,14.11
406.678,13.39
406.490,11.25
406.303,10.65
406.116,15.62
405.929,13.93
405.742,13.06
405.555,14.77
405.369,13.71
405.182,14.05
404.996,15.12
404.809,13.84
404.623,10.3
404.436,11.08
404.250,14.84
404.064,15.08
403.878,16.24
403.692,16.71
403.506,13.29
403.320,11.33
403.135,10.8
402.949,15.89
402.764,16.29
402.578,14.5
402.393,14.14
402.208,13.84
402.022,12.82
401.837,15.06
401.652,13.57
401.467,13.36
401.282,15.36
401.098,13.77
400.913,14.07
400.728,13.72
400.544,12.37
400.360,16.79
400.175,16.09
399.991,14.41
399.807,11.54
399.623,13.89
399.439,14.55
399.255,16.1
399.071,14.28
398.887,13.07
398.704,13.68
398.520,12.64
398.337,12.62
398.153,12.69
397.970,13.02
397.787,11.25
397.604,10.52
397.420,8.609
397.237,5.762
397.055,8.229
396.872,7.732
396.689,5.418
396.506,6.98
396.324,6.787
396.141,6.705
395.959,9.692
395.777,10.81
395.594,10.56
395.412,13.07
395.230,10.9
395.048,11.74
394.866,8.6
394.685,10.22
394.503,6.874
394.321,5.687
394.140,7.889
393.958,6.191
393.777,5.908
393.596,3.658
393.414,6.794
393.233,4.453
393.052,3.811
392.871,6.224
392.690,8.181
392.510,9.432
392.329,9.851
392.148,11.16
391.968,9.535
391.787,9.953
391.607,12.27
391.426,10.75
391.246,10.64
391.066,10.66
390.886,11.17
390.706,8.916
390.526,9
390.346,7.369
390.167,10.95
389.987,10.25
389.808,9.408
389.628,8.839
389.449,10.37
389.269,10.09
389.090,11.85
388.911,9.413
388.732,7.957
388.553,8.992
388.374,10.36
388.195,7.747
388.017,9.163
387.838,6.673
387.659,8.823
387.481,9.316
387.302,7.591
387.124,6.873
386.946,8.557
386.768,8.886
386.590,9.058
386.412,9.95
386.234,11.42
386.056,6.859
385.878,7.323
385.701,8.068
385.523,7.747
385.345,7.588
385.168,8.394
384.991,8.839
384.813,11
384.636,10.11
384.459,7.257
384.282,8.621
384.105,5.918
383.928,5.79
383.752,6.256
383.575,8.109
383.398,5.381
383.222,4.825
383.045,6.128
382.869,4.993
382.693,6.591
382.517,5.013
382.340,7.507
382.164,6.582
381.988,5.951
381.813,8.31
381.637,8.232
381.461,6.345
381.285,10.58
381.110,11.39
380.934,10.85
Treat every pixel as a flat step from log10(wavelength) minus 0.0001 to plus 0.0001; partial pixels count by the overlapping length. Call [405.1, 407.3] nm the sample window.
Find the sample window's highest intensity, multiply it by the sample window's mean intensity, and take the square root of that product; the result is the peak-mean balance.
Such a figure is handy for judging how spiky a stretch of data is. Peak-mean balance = 14.5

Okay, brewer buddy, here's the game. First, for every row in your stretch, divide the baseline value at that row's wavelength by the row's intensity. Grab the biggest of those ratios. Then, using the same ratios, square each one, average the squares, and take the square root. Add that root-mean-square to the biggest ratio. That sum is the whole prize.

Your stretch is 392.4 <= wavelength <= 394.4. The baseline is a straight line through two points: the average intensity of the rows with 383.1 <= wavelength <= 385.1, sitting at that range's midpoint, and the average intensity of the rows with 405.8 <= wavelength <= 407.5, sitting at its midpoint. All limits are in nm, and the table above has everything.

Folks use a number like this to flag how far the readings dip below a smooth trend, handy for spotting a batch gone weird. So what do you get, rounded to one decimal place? 4.5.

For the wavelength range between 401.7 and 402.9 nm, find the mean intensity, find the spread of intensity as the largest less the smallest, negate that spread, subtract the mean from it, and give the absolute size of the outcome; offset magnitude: 17.9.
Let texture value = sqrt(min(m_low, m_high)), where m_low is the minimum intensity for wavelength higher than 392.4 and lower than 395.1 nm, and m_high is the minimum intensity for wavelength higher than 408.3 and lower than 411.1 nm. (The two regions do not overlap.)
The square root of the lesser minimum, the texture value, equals 1.9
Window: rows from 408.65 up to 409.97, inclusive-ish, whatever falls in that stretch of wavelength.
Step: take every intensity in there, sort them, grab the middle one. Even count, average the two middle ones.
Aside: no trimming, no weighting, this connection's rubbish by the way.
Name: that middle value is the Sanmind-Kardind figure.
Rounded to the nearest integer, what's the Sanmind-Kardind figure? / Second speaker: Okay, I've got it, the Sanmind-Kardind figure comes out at 16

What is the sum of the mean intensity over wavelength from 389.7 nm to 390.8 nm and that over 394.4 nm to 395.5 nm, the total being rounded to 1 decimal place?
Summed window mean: 19.5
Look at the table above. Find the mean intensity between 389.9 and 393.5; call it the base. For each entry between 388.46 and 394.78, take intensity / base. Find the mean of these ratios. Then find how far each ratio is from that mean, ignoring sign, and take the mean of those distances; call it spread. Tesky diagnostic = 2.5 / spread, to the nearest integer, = 12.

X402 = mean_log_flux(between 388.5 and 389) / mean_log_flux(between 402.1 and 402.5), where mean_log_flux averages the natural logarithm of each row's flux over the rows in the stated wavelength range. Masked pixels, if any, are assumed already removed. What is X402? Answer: 0.82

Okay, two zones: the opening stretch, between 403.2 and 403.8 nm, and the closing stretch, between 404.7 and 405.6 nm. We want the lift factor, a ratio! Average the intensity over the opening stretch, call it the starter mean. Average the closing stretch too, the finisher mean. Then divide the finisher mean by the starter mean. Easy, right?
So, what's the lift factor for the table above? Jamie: 1.04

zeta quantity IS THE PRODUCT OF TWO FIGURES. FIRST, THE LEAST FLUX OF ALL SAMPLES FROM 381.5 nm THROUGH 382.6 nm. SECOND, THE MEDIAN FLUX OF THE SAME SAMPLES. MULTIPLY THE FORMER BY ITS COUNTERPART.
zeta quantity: 35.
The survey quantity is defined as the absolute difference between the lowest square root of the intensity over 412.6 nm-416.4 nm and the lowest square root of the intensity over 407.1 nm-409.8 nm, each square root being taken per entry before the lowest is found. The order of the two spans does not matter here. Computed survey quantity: 0.18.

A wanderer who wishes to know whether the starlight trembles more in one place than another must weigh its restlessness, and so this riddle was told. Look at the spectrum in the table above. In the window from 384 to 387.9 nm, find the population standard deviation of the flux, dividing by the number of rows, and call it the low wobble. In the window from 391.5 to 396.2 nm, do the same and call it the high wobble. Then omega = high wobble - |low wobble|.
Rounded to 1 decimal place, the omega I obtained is 1.2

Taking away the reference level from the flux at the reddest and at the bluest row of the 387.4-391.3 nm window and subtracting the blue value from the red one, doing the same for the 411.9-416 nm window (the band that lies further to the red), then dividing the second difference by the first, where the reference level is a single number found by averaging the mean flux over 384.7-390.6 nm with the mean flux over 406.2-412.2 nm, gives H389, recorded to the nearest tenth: 1.0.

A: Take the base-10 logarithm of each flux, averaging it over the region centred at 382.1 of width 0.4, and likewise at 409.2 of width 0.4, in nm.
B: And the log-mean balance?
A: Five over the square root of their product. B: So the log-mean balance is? 5.1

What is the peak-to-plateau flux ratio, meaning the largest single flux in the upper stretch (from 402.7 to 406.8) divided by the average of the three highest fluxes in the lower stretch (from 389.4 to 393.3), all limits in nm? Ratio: 1.45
